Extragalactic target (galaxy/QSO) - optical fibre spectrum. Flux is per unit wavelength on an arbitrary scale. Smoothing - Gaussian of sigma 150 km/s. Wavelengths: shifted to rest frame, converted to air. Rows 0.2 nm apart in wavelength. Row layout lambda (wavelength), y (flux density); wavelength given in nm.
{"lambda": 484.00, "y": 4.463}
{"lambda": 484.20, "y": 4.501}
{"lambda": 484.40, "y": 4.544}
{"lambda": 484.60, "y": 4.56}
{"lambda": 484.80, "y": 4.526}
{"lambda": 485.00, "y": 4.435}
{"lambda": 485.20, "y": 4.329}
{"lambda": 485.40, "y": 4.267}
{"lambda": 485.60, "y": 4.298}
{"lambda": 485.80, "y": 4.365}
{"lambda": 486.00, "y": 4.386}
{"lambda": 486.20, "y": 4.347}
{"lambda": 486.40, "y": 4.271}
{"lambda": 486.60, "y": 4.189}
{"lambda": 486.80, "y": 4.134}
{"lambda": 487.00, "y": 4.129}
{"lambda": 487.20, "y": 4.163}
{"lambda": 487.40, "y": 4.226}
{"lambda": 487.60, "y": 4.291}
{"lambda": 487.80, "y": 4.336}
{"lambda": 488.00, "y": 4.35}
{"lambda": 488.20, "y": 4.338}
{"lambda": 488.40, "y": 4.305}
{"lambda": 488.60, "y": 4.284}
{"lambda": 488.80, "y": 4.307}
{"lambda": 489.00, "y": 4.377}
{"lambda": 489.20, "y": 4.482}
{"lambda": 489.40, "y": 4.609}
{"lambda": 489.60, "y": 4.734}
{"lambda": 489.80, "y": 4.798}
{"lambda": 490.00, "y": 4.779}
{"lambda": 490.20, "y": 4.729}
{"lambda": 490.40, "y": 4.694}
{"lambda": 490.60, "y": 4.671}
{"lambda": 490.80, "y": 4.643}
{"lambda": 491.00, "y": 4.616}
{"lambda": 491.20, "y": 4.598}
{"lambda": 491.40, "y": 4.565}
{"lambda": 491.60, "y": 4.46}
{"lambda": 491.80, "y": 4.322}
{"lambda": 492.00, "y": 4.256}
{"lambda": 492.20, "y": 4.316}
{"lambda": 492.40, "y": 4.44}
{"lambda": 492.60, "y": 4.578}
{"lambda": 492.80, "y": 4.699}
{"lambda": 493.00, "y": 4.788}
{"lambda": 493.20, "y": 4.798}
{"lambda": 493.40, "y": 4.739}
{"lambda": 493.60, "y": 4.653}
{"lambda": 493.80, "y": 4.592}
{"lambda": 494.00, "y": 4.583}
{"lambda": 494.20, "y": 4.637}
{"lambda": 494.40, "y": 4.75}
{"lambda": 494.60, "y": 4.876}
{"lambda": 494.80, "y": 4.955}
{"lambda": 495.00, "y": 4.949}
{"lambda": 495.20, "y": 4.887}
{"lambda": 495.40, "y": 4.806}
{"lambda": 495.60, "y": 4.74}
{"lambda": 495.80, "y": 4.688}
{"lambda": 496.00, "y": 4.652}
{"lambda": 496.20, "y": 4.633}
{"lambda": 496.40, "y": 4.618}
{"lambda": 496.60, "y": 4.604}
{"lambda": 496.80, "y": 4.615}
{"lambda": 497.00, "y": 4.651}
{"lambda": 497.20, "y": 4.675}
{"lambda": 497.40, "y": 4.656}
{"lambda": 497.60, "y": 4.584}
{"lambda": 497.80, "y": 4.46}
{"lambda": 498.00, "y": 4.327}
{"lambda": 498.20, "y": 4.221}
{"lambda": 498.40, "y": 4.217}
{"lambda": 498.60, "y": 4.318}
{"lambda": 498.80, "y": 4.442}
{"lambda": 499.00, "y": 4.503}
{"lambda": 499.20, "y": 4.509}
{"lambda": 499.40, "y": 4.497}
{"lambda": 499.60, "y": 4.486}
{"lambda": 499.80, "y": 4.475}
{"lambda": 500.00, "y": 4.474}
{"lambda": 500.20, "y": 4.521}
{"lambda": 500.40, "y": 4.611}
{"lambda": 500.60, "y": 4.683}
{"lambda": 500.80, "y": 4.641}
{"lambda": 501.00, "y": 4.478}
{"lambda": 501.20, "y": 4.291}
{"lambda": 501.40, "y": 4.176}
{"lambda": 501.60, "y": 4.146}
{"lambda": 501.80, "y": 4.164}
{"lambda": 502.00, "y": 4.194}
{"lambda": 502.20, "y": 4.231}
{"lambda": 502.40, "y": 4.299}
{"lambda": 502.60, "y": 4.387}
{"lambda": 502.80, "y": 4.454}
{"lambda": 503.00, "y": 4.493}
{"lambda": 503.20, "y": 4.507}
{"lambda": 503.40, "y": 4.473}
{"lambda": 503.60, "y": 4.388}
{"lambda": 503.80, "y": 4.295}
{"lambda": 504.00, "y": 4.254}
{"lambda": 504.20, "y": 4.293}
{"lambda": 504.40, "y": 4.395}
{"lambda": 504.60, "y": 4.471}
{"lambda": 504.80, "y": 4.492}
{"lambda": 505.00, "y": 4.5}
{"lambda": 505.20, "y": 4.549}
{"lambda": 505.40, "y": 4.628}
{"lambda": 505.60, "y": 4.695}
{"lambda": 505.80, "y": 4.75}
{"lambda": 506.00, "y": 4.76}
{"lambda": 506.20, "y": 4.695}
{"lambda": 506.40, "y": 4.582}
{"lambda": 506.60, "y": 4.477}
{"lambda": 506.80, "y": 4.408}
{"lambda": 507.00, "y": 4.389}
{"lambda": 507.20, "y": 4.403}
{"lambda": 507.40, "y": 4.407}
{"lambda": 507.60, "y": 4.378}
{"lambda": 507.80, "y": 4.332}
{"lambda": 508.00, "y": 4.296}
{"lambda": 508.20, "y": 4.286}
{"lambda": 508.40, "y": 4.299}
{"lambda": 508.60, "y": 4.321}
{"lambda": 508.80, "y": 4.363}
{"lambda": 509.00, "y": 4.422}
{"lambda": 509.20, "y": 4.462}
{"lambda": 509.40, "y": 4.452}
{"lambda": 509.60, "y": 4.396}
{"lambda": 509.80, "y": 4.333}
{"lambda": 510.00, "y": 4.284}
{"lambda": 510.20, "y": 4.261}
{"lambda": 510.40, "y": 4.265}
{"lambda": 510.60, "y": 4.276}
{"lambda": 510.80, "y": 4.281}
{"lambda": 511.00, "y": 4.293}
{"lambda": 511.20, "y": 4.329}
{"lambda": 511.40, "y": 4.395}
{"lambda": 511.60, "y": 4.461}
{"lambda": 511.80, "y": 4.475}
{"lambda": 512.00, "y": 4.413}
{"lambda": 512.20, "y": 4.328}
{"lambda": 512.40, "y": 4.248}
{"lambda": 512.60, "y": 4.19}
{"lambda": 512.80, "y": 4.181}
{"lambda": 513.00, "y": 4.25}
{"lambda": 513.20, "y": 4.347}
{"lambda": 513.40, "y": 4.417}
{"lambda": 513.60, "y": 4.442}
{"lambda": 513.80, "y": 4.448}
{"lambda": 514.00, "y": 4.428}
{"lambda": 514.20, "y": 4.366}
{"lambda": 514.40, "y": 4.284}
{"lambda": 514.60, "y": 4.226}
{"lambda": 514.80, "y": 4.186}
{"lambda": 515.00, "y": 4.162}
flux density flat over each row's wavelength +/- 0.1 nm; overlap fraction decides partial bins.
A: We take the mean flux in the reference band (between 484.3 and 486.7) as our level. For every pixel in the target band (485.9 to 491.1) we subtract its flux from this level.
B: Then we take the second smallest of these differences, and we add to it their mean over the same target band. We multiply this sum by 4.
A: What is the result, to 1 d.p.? -1.8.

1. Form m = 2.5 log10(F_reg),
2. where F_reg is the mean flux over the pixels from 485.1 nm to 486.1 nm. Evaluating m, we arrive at 1.59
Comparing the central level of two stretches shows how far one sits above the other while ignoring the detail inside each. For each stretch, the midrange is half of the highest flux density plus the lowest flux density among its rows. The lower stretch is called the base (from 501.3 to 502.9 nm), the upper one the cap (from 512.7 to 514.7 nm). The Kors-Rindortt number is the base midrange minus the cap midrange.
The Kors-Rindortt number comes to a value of -0.01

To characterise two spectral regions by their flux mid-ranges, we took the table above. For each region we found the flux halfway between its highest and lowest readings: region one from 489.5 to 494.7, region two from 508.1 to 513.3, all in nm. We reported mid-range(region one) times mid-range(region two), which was 19.8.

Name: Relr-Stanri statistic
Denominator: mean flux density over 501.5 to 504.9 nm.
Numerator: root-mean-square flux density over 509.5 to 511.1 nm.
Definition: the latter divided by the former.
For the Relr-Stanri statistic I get 0.99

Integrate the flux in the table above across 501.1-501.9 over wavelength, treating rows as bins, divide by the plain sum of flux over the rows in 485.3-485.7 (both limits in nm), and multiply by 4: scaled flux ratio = 1.57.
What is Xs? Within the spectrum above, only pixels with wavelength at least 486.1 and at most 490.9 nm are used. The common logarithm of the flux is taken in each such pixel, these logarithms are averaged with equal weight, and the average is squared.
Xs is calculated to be 0.416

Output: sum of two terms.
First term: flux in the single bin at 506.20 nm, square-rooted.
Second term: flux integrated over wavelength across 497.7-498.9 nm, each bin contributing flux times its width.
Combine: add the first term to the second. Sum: 7.36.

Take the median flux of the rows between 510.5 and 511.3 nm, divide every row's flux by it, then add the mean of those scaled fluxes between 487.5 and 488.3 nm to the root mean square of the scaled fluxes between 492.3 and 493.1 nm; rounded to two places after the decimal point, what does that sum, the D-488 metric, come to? 2.09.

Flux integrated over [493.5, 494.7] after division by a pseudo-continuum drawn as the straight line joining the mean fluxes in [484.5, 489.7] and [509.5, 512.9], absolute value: 1.29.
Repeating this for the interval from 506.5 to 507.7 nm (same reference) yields 1.22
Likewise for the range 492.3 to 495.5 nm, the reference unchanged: 3.49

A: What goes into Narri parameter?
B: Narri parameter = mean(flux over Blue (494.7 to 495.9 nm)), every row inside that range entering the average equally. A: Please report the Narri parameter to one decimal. 4.8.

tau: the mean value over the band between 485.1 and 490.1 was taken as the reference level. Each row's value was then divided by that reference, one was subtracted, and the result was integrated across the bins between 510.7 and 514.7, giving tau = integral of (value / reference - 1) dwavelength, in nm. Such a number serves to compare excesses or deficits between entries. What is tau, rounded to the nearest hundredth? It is -0.02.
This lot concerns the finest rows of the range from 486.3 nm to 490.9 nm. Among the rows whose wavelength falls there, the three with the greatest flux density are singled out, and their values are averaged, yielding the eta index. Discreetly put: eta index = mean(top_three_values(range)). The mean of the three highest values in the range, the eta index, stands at 4.77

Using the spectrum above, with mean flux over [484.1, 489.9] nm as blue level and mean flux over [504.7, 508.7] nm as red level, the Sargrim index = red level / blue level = 1.02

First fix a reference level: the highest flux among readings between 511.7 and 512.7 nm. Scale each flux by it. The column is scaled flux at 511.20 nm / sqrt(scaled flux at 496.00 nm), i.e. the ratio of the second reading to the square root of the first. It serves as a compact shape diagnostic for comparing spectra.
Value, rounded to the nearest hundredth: 0.95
